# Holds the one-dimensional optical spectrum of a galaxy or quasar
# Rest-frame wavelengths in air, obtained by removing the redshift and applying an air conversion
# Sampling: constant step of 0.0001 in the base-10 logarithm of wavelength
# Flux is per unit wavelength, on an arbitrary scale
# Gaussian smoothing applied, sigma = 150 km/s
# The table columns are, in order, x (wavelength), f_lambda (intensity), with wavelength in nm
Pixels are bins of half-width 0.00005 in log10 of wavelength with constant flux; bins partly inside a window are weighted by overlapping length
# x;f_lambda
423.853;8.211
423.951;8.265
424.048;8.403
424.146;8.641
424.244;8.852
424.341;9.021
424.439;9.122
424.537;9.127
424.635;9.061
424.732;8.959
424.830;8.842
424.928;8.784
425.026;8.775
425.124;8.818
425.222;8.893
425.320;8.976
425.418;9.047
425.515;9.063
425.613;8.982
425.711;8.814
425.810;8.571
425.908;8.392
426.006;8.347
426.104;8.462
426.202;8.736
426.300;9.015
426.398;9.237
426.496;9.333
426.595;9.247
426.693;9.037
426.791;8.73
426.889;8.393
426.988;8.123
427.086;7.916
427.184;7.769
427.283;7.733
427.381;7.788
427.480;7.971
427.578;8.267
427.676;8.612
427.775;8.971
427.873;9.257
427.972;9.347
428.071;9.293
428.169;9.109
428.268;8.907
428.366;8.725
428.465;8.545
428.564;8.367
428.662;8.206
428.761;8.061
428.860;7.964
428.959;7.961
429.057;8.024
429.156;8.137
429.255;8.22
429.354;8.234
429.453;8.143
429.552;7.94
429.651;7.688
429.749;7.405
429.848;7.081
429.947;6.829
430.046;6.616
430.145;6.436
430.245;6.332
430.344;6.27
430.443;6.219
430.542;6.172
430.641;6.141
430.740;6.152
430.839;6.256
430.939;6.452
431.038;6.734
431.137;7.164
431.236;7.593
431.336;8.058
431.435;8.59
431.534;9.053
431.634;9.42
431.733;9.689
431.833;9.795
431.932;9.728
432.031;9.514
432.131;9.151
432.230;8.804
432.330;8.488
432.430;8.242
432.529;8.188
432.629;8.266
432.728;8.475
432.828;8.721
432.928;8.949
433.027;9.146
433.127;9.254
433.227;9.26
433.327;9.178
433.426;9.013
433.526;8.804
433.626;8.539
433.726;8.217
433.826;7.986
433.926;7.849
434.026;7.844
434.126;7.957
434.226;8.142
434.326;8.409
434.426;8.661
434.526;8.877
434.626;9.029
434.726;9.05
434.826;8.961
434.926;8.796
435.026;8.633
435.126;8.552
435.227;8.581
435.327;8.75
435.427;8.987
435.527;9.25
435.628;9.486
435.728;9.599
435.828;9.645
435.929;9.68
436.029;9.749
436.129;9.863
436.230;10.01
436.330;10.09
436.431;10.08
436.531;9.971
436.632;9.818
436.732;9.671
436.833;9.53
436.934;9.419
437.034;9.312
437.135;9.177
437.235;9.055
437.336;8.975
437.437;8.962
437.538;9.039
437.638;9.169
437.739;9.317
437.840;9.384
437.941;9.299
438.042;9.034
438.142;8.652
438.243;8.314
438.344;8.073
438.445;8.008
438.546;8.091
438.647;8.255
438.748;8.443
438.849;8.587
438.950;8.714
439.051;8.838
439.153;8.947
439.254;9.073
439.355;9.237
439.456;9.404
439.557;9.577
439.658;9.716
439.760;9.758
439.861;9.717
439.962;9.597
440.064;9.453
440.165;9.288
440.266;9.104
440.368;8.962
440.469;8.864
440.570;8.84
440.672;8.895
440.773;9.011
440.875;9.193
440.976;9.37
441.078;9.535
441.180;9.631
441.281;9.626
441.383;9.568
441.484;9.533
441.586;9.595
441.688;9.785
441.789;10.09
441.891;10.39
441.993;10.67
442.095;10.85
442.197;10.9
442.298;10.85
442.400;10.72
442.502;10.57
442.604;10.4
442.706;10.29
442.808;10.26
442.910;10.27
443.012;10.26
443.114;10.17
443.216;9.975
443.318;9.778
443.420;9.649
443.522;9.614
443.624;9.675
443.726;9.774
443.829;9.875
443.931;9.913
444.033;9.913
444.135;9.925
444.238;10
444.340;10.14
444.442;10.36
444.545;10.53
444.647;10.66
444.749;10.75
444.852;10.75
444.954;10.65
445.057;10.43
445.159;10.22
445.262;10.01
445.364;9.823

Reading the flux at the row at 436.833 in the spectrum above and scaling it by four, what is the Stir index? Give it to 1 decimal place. 38.1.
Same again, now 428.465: 34.2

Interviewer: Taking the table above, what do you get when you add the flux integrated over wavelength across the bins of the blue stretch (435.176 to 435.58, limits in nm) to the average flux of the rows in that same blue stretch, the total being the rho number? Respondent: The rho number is 12.5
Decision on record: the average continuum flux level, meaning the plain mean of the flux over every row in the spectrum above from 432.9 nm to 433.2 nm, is 9.1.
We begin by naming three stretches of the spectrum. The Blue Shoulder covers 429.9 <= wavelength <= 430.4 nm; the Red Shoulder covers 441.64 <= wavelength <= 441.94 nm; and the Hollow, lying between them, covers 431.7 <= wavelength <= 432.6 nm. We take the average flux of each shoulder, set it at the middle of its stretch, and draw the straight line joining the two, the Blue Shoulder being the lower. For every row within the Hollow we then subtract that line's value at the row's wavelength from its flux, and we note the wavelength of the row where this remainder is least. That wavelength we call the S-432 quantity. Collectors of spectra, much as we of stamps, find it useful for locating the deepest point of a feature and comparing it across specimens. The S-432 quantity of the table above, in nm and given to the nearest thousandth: 432.529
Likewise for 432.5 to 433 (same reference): 432.529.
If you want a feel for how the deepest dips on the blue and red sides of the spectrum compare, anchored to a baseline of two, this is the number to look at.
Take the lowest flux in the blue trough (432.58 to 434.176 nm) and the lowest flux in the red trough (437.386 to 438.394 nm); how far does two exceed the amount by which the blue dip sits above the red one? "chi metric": 2.2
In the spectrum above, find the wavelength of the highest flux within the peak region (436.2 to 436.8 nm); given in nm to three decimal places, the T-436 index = 436.330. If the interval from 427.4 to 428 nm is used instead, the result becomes 427.972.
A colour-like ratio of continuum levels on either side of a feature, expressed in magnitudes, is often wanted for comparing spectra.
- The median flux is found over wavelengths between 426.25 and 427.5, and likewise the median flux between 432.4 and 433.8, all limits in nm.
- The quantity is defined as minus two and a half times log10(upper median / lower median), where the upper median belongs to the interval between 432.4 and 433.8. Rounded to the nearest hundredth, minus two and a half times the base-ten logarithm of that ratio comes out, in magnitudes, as -0.05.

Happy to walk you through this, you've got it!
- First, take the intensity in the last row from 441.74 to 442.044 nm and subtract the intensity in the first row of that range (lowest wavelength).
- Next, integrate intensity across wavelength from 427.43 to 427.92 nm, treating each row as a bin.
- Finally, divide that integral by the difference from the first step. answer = 7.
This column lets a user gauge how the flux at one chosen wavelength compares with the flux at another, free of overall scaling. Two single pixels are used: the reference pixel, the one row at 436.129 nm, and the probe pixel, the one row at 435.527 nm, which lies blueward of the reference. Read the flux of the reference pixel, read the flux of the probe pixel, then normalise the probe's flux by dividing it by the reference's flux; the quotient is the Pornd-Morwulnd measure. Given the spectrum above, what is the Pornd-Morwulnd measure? 0.94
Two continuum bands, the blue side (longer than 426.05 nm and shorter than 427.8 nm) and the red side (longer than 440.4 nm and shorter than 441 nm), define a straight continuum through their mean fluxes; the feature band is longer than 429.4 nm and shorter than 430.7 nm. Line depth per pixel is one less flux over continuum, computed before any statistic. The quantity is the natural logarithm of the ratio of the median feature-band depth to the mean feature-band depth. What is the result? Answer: 0.13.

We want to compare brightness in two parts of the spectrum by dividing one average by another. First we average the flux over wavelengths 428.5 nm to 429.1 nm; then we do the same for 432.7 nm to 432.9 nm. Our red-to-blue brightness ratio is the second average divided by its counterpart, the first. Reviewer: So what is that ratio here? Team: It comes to 1.06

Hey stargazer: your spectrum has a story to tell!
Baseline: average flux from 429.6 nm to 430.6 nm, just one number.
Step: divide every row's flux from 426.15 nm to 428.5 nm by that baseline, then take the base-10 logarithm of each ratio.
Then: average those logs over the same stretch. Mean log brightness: 0.111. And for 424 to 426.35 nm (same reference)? 0.119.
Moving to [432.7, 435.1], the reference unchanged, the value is 0.110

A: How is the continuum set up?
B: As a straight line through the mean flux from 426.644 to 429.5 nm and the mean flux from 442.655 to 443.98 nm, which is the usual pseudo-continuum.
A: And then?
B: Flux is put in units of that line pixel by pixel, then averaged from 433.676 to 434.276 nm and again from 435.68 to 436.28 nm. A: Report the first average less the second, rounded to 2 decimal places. -0.17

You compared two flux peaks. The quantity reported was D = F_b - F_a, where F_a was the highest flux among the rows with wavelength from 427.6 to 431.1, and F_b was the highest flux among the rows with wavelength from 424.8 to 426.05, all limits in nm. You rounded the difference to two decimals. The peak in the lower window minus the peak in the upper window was -0.28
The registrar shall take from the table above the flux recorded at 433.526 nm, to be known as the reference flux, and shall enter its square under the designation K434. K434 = 78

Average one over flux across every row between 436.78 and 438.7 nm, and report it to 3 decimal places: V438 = 0.113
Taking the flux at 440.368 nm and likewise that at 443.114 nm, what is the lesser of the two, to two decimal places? 8.96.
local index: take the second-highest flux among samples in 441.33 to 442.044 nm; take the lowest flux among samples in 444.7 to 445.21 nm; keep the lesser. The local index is 10.2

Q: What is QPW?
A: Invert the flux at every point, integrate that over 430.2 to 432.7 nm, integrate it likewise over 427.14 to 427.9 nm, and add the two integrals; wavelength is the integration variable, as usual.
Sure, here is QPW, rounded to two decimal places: 0.42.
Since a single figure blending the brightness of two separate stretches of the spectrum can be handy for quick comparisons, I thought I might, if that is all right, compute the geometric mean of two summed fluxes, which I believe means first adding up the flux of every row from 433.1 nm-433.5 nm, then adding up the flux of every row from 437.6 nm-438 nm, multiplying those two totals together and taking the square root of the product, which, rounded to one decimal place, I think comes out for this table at 36.9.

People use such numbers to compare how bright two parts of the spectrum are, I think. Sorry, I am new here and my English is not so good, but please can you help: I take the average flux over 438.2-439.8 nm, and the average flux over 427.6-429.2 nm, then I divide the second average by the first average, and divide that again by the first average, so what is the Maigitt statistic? 0.111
